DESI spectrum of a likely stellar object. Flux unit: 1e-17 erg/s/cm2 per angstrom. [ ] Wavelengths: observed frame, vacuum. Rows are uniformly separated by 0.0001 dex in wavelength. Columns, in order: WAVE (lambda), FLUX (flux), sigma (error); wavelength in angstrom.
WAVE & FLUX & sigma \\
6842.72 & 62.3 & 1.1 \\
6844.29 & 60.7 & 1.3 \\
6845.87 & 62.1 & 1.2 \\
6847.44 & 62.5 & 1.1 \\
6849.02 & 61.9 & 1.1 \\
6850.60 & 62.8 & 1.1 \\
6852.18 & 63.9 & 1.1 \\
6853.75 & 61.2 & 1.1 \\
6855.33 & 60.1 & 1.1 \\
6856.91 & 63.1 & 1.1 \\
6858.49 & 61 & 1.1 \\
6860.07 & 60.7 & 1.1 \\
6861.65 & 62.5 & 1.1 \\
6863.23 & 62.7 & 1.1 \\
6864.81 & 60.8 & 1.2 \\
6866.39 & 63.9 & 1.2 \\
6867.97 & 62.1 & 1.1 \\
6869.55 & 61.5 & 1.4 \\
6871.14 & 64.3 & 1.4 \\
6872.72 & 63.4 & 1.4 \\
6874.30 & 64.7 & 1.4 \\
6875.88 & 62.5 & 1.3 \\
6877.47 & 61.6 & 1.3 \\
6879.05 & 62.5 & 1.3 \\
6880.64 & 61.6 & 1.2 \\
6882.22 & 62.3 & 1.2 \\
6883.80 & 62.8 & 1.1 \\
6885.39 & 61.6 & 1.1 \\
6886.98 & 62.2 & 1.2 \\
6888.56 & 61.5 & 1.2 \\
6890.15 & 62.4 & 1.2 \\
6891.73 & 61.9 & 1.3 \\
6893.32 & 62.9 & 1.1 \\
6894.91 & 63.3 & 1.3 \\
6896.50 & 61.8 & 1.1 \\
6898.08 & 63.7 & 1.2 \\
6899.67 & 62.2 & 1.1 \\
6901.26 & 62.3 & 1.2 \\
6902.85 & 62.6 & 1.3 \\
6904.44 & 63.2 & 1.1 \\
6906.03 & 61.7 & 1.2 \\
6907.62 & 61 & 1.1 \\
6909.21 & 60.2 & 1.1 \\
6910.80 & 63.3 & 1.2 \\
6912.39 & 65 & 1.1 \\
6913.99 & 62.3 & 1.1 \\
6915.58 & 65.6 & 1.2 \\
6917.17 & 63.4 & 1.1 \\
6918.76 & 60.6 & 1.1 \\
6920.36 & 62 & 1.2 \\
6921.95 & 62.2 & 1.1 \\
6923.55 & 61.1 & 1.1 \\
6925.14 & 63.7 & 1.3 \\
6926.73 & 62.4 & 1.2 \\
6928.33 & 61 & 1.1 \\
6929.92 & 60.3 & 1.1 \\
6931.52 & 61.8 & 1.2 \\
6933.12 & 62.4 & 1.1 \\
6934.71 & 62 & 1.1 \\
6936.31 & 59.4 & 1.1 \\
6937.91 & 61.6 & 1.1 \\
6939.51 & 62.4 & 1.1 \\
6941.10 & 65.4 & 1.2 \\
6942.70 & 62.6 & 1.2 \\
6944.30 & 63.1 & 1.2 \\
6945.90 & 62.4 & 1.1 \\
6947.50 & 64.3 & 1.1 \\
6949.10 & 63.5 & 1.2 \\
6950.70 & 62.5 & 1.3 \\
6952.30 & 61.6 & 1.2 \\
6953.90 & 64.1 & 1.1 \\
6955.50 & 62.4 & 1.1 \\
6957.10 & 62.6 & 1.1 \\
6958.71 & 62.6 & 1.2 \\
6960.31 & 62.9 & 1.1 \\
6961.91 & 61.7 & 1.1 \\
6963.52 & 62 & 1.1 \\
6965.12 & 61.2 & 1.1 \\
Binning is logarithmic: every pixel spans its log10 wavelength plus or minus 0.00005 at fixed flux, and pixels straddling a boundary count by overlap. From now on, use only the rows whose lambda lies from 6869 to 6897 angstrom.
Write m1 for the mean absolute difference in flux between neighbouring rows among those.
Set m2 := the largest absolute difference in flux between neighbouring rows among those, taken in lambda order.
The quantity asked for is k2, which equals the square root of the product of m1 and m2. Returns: 1.72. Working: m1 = 1.05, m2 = 2.8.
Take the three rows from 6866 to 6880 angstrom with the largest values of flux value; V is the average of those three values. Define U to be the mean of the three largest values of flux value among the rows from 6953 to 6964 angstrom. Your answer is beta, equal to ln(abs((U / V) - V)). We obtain 4.15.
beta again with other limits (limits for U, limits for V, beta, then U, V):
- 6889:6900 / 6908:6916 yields 4.15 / 63.3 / 64.63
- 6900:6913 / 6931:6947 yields 4.14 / 63.8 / 63.70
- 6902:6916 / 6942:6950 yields 4.14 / 64.6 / 63.63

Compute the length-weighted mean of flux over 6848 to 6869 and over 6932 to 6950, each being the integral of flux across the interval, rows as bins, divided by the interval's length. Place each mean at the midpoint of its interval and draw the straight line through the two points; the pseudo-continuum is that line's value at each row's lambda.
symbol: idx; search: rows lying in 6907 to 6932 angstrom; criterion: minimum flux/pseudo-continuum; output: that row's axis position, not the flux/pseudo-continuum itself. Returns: 6929.92 angstrom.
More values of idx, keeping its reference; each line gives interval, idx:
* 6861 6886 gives 6864.81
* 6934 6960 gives 6936.31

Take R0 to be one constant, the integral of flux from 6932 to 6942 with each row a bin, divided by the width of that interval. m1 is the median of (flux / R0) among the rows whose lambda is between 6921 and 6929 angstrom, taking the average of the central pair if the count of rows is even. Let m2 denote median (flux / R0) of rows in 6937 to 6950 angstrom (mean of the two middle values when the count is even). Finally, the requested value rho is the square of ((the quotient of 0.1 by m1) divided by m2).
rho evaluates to 0.0098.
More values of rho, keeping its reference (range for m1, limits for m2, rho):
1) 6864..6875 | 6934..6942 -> 0.0097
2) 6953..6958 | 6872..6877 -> 0.0095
